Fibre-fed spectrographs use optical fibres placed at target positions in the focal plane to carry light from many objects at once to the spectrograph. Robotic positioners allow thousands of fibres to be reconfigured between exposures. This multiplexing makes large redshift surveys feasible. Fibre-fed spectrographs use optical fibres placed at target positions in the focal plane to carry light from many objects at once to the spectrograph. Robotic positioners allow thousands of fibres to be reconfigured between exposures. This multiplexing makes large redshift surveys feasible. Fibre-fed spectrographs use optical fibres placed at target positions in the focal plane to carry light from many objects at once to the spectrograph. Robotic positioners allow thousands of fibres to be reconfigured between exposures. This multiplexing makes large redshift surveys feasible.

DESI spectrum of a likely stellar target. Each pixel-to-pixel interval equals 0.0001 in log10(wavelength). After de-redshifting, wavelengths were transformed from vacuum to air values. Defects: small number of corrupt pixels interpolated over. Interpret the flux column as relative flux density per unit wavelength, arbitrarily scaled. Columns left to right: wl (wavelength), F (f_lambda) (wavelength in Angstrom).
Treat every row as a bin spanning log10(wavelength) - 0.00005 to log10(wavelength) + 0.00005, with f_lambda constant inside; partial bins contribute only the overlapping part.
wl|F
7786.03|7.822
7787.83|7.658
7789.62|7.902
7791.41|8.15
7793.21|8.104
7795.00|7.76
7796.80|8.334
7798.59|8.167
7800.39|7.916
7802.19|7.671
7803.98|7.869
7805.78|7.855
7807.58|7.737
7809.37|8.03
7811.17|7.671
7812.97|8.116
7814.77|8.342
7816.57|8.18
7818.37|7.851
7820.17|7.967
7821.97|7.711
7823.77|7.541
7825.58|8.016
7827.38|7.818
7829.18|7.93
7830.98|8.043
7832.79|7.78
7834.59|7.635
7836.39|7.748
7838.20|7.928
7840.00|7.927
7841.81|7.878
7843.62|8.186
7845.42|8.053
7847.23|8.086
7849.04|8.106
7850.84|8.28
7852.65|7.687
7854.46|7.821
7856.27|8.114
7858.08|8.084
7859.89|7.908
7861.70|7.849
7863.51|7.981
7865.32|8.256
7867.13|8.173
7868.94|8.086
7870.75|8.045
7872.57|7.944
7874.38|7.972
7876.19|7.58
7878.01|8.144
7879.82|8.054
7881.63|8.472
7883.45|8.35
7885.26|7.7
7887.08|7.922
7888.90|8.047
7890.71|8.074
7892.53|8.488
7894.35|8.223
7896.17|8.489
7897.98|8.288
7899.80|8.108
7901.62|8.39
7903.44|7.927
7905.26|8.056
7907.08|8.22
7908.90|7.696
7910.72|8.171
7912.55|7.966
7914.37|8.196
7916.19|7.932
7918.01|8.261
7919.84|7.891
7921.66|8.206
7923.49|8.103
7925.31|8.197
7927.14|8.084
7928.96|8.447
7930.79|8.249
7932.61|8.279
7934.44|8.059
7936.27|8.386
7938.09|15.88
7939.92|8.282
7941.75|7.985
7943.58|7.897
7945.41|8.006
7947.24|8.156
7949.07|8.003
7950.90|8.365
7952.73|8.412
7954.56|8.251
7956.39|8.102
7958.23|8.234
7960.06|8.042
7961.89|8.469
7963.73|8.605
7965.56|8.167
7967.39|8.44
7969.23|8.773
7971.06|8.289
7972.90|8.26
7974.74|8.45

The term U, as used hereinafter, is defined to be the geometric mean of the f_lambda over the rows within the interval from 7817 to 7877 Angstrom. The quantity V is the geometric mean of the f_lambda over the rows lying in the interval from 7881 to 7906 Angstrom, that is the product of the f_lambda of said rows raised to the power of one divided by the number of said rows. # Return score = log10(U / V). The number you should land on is -0.01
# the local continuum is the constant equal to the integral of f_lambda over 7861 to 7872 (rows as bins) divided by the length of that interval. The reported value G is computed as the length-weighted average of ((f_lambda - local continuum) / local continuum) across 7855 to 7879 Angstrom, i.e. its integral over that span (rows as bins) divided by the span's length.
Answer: -0.007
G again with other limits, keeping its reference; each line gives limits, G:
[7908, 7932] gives 0.006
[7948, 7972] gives 0.031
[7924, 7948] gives 0.086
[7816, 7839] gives -0.026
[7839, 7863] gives -0.008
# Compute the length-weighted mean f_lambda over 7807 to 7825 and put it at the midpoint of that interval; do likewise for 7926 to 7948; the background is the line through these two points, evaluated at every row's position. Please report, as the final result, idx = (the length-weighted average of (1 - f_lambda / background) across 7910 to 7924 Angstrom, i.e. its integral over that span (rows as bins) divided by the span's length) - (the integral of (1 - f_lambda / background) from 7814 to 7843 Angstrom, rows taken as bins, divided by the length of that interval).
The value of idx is 0.051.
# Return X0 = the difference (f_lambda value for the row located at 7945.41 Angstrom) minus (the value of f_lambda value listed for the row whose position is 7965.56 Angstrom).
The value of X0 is -0.16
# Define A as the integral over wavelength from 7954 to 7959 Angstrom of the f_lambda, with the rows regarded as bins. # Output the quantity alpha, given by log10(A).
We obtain 1.6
